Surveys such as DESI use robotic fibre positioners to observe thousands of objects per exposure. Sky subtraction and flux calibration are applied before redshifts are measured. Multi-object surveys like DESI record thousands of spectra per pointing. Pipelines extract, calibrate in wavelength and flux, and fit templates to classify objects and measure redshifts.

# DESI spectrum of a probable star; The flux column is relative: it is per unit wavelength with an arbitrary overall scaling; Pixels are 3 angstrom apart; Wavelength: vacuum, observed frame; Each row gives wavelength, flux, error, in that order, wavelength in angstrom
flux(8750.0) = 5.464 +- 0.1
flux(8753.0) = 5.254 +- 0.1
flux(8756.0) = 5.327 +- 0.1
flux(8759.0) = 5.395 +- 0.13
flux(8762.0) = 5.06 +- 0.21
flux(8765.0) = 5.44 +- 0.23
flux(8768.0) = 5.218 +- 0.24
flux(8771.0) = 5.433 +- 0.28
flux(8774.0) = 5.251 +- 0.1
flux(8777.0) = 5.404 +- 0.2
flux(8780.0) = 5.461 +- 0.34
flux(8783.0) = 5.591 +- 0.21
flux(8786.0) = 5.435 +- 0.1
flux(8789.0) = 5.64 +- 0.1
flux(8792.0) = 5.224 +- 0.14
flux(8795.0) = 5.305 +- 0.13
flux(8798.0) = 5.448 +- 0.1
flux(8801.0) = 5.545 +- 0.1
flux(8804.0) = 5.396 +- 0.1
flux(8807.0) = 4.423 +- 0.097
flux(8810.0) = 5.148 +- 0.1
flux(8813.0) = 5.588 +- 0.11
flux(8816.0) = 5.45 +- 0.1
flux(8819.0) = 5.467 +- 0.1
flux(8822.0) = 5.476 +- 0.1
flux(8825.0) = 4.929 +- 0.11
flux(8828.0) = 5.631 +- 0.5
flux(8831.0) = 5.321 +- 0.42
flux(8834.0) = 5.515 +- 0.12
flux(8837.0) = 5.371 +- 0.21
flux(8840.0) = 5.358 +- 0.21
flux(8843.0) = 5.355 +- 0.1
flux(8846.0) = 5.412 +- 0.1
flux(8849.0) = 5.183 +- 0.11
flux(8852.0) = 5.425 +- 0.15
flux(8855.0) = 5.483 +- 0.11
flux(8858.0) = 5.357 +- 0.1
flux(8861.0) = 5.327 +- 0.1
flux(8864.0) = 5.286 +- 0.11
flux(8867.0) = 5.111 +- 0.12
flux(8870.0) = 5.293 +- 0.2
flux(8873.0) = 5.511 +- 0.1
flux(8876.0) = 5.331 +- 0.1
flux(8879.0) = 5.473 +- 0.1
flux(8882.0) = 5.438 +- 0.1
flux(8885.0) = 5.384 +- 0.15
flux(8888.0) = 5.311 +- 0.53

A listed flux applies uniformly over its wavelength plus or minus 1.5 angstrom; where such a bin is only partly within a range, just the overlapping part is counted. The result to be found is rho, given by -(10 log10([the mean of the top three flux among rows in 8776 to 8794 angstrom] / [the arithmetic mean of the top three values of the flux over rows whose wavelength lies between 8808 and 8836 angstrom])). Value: 0.01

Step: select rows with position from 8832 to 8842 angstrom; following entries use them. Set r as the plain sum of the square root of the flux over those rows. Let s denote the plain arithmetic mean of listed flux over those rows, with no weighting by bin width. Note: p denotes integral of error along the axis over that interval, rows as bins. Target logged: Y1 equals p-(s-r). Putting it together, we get 3.4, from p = 1.9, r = 6.98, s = 5.41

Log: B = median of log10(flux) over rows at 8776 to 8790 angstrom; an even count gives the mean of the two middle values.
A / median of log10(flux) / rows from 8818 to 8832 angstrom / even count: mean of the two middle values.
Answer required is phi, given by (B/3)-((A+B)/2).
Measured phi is -0.492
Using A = 0.7377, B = 0.737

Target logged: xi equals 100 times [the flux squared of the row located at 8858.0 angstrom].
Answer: 2870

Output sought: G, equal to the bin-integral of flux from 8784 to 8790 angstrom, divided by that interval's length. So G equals 5.53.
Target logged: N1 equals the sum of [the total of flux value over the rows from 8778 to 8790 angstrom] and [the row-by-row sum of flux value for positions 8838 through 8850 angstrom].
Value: 43.4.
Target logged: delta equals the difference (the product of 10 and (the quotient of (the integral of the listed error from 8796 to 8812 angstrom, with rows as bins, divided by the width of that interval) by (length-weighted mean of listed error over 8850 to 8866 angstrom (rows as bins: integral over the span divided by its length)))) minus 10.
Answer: -1.2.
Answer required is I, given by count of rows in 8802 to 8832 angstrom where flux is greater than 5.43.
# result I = 5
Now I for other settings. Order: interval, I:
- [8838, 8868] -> 1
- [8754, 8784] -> 4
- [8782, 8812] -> 5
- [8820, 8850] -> 3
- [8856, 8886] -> 3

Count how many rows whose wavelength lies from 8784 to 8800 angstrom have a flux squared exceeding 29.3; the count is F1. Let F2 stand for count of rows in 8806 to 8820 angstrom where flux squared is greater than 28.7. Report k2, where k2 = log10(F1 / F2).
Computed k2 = 0.0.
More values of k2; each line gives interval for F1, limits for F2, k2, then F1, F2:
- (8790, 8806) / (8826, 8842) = -0.3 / 2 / 4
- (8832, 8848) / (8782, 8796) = -0.5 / 1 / 3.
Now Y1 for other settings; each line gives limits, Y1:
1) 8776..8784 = 3.6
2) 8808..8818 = 2.6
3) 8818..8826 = 2.4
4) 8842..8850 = 2.4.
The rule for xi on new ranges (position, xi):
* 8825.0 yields 2430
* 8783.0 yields 3126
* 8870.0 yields 2802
